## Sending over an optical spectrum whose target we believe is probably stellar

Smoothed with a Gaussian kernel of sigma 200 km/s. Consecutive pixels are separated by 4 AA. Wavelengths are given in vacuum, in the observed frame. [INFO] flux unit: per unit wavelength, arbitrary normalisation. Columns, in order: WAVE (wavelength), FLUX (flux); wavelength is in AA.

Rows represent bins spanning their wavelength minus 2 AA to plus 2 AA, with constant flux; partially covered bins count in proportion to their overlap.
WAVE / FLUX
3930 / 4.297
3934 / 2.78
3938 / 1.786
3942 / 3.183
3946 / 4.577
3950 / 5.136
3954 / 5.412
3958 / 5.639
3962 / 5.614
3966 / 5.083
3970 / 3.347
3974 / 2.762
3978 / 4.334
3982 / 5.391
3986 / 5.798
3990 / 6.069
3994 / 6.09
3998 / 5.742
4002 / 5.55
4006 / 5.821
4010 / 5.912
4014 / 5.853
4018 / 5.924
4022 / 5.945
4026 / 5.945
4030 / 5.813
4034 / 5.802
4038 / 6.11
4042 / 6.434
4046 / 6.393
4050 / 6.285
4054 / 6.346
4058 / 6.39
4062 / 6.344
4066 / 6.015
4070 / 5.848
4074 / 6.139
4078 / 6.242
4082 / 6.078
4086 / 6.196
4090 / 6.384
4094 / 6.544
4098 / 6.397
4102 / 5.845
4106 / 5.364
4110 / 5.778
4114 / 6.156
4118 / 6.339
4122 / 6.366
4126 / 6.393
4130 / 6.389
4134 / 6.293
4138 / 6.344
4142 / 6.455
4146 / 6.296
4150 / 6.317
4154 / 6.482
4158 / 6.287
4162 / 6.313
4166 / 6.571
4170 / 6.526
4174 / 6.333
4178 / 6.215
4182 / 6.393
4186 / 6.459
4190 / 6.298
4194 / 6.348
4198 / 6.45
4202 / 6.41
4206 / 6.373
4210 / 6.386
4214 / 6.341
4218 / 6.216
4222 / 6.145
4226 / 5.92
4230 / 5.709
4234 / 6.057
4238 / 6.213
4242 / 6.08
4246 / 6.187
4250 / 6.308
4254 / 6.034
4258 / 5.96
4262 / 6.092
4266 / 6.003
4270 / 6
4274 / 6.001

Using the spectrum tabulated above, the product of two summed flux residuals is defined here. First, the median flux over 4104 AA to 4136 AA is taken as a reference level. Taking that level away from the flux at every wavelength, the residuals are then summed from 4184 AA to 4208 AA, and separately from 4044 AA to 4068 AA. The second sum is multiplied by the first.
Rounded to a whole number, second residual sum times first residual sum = 0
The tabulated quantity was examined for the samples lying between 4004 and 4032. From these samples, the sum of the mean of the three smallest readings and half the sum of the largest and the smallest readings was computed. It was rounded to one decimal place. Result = 11.7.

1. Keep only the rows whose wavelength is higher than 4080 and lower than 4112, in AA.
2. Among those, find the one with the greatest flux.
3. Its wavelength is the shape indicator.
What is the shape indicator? 4094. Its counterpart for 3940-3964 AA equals 3958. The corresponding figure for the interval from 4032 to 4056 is 4042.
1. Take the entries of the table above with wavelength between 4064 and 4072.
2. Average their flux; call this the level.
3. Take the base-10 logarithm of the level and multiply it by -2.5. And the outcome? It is -1.93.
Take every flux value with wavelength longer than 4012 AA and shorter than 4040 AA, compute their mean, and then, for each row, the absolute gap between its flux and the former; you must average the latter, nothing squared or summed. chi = 0.08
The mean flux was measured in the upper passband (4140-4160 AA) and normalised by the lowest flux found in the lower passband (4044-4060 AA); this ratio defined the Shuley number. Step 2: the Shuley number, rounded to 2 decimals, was 1.01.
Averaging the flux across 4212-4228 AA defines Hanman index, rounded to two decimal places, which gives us 6.16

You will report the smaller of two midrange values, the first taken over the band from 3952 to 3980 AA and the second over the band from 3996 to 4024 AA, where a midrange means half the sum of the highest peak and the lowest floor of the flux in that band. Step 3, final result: 4.20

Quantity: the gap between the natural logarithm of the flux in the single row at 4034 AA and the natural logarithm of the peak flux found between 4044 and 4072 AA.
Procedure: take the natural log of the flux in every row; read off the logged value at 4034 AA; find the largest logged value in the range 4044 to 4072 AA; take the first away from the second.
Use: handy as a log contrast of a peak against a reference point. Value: 0.10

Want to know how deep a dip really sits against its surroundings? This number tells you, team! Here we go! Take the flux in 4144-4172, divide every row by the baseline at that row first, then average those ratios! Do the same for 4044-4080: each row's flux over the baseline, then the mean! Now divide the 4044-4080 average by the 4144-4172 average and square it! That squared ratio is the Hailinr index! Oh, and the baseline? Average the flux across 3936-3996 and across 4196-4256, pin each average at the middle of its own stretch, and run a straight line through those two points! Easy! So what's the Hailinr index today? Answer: 1.16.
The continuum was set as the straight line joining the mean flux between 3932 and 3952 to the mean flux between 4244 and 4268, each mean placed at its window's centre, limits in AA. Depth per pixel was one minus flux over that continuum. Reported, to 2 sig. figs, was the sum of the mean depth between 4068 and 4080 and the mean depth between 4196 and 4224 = -0.43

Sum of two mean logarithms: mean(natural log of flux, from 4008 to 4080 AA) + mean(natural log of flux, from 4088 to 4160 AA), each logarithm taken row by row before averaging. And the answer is 3.638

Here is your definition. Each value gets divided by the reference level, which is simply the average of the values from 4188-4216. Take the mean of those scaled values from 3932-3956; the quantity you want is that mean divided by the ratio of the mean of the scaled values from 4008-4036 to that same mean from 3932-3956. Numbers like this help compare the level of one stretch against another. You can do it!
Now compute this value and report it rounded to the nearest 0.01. 0.39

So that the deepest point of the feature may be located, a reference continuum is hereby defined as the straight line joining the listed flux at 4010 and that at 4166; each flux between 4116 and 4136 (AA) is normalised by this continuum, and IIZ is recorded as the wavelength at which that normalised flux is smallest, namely 4134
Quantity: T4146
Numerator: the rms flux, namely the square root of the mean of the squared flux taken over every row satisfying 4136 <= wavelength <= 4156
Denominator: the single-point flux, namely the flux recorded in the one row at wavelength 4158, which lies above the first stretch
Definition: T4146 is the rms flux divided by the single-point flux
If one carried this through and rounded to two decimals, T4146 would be 1.01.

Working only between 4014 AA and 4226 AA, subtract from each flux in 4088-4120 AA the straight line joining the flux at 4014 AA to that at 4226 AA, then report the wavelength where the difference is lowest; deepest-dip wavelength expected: 4106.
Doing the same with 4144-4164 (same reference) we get 4158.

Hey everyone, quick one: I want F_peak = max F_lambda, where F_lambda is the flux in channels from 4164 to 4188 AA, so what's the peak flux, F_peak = 6.571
